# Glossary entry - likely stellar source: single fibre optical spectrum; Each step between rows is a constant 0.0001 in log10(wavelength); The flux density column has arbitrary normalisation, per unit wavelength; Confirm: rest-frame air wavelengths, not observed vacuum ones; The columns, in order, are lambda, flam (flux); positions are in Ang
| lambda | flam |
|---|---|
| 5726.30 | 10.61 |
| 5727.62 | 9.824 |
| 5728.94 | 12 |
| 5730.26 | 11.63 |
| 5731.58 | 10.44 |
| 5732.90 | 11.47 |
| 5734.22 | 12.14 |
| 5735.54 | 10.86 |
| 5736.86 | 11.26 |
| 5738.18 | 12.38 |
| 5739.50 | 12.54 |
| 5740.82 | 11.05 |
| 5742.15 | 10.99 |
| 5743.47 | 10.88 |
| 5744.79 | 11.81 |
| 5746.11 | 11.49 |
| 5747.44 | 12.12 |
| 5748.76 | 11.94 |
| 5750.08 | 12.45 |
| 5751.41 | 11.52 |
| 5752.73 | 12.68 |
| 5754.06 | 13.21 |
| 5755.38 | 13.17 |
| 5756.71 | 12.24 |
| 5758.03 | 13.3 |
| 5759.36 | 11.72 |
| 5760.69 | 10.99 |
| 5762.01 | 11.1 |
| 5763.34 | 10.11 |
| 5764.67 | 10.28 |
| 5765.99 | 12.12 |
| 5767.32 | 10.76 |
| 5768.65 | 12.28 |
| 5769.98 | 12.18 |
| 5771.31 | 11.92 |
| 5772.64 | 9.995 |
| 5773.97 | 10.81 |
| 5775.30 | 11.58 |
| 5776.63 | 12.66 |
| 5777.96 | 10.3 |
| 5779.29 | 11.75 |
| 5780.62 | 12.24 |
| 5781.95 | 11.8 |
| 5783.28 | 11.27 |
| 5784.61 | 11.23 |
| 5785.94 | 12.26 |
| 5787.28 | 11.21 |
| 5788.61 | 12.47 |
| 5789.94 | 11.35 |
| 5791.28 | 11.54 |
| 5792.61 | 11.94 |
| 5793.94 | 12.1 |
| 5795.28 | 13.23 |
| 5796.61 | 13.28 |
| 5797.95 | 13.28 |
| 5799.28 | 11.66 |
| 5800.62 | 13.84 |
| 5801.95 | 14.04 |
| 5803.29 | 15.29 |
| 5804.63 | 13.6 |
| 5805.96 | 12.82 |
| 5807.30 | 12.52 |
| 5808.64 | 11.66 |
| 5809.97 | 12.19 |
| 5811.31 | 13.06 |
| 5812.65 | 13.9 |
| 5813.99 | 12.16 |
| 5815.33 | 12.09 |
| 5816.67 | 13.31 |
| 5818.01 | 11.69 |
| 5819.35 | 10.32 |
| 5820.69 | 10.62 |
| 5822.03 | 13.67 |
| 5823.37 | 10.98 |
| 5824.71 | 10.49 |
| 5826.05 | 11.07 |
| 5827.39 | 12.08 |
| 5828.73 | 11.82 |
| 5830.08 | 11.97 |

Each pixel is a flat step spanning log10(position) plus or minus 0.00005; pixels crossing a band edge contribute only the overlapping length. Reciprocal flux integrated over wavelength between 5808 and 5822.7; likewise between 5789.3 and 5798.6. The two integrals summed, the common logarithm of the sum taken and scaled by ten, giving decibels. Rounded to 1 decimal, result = 2.9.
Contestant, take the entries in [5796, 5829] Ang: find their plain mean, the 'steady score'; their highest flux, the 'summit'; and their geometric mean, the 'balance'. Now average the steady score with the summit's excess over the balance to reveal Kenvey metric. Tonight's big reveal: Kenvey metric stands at 7.68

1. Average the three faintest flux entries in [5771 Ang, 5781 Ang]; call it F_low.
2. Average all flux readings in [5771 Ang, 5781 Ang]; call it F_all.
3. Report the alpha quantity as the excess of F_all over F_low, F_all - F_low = 1.0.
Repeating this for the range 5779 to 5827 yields 1.8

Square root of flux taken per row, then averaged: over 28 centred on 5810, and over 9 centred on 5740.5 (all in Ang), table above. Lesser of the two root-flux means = 3.40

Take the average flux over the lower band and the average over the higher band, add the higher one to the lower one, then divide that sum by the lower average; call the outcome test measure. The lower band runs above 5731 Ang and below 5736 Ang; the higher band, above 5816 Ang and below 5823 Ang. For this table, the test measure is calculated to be 2.06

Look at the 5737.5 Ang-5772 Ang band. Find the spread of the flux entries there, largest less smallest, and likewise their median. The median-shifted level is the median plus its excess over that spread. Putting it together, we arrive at 20.67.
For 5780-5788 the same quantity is 22.02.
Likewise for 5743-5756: 21.73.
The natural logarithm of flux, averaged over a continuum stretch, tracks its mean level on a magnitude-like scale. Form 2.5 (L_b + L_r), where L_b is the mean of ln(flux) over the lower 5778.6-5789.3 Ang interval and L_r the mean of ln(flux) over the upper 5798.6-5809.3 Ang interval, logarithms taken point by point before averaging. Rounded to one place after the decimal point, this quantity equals 12.6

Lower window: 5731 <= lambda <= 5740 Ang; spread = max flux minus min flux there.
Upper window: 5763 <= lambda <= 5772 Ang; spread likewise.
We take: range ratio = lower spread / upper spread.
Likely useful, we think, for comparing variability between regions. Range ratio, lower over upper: 1.0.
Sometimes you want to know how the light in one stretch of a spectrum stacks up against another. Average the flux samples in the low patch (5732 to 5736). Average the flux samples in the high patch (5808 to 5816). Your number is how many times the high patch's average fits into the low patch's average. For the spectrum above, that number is 0.92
